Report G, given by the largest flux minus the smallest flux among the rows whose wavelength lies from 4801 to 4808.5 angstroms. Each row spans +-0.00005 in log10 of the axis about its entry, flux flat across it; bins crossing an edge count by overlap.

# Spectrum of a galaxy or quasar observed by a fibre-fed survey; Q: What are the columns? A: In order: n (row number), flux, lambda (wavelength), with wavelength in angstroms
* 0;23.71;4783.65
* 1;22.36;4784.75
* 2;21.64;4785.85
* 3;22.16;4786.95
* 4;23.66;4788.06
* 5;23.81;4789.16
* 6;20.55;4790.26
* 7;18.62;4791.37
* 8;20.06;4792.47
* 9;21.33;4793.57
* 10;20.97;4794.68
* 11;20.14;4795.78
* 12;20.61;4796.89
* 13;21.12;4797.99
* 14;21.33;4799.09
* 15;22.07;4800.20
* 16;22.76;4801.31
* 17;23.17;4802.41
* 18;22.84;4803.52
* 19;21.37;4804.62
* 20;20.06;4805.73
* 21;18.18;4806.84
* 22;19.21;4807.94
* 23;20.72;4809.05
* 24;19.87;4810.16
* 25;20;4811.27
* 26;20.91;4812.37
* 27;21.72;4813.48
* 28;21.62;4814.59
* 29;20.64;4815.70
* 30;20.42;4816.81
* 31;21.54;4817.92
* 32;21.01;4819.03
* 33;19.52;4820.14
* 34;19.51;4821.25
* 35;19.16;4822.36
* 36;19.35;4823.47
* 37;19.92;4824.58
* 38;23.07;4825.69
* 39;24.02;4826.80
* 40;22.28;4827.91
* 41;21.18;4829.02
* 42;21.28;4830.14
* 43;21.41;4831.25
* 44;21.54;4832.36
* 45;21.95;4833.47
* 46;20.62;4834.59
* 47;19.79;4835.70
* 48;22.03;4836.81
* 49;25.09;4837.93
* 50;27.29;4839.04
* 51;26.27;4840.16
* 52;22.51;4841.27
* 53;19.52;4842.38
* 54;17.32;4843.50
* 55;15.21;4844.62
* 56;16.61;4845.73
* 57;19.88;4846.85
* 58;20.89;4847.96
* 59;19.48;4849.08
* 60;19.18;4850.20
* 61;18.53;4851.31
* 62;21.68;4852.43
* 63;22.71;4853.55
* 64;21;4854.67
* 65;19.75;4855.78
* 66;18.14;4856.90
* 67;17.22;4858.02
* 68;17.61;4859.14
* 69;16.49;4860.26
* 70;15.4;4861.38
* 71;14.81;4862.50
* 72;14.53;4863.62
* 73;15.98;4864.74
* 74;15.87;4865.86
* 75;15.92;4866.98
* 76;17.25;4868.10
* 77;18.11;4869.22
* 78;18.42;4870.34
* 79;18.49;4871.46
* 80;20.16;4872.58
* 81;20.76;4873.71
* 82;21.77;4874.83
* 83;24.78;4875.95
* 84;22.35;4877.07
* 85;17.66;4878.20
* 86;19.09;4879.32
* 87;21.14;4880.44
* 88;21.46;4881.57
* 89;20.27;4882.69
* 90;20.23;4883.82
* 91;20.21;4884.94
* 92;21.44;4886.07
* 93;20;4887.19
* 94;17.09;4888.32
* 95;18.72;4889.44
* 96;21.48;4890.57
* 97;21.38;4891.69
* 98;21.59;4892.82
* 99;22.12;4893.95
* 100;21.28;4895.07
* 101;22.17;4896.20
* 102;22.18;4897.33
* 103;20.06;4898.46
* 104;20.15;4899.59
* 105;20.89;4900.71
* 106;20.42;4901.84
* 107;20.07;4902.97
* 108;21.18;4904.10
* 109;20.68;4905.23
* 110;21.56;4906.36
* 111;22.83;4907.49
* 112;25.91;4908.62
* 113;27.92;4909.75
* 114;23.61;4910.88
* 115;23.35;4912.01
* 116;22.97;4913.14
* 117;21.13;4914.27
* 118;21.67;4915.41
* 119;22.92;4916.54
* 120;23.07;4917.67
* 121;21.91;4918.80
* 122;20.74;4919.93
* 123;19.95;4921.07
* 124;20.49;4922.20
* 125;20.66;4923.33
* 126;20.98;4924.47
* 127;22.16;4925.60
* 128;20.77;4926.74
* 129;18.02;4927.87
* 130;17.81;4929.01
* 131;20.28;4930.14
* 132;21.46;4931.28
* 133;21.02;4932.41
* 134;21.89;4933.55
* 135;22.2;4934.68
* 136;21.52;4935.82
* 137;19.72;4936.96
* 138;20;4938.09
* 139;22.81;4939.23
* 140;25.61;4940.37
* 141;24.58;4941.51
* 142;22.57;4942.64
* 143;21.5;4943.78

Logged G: 5.0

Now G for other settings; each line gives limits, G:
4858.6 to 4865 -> 3.1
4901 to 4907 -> 1.5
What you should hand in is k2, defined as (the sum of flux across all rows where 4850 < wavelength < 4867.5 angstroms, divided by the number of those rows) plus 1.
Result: 18.8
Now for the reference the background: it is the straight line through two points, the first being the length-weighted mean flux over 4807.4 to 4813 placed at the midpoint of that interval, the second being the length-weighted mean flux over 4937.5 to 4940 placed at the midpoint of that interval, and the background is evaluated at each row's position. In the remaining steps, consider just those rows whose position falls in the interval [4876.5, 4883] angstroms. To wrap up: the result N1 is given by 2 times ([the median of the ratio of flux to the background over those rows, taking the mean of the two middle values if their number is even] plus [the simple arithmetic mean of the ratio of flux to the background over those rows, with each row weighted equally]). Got 3.90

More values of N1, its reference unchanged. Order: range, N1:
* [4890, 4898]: 4.09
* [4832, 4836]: 4.11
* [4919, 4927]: 3.86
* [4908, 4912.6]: 4.67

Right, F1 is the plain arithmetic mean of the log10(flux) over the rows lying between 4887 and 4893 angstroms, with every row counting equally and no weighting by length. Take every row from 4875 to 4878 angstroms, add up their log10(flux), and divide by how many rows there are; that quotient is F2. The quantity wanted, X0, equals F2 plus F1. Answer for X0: 2.67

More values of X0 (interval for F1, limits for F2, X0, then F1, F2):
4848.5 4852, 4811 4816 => 2.60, 1.28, 1.32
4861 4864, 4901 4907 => 2.49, 1.17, 1.32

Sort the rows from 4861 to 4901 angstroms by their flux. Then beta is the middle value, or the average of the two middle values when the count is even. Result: 20.2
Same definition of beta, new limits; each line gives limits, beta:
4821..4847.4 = 21.2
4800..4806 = 22.4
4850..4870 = 17.4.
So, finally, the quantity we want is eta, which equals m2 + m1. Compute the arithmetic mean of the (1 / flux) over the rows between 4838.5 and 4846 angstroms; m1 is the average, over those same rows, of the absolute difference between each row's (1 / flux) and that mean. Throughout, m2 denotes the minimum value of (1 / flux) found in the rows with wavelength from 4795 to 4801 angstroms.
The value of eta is 0.055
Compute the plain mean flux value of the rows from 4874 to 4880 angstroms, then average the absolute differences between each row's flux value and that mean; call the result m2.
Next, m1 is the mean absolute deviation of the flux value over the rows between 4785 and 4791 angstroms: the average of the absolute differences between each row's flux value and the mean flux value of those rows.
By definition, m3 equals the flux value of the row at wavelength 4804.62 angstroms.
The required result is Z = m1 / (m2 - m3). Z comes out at -0.06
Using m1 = 1.10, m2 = 2.2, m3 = 21.37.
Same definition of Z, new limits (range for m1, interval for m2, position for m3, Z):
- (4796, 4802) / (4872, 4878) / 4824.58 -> -0.04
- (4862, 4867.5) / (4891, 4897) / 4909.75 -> -0.02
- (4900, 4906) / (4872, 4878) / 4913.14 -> -0.01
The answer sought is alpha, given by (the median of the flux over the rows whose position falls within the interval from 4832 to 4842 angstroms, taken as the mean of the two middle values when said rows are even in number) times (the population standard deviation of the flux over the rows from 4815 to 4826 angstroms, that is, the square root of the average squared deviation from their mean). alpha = 25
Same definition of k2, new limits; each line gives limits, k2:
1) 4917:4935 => 21.8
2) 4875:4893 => 21.6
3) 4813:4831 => 22.0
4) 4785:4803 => 22.5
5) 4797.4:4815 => 22.1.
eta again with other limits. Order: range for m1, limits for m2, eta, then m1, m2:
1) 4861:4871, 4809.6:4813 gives 0.052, 0.0041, 0.048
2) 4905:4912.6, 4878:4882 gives 0.050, 0.0031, 0.047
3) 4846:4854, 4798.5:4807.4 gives 0.046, 0.0029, 0.043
